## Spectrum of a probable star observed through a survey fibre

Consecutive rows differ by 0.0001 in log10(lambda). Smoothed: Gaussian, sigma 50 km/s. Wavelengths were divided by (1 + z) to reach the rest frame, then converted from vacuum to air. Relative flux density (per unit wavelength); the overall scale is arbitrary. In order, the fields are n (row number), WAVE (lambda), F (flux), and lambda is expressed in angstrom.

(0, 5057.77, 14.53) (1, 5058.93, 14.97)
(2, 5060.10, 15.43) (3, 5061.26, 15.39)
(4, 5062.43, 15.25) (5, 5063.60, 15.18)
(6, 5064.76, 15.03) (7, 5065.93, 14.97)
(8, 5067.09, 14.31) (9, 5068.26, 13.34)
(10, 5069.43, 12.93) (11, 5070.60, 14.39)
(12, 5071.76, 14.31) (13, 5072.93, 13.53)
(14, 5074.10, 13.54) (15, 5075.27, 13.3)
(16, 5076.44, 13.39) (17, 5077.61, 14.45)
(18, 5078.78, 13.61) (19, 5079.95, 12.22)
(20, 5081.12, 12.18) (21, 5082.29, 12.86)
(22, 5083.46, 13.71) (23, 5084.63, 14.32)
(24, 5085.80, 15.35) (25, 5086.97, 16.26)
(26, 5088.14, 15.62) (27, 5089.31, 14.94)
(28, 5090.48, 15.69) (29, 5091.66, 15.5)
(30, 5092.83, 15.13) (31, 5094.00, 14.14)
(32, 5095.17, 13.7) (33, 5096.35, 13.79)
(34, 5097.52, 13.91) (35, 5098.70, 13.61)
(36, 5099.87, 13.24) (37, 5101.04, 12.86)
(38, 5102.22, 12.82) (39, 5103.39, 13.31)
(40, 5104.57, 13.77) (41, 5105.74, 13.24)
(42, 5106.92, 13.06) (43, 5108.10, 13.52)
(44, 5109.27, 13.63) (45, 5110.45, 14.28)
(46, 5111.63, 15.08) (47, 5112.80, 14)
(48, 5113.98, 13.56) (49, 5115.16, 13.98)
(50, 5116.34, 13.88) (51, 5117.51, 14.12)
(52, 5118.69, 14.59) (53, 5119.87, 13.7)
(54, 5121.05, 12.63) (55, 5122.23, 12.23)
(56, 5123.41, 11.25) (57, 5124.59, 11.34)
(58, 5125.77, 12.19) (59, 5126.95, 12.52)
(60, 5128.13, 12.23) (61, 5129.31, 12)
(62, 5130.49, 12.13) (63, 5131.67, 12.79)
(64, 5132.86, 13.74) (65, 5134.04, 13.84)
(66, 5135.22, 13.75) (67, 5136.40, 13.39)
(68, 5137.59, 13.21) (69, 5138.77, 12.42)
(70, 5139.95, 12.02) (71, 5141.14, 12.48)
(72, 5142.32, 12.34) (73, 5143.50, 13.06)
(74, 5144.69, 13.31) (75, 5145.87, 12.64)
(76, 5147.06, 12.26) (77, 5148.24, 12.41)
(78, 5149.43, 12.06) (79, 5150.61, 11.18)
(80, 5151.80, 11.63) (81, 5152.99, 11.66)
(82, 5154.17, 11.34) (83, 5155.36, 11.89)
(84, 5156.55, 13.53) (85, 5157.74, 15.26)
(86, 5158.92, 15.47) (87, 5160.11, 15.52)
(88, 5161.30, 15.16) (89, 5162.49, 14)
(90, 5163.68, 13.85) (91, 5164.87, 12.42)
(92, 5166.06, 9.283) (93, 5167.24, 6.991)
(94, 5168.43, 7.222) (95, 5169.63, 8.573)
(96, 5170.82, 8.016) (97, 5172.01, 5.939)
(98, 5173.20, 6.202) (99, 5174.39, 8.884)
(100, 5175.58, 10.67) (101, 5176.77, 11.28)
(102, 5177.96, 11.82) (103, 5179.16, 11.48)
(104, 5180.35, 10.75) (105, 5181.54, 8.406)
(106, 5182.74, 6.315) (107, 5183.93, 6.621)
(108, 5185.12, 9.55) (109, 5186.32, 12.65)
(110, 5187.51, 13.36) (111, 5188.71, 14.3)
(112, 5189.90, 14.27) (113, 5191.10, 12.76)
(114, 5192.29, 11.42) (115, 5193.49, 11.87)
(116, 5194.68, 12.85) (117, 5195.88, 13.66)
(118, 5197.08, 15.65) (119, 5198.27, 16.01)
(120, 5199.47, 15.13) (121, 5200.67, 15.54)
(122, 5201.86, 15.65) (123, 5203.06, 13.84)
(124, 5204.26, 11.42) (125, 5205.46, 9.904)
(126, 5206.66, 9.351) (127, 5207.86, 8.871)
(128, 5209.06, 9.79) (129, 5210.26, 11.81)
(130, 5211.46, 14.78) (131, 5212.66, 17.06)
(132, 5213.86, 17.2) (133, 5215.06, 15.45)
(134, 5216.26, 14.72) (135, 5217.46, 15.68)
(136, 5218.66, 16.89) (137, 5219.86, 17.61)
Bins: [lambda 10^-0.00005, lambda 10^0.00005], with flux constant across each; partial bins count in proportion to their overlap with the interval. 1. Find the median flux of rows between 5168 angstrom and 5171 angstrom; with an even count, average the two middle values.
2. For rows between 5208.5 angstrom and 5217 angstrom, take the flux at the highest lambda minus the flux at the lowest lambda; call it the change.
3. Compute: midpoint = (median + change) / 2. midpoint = 6.5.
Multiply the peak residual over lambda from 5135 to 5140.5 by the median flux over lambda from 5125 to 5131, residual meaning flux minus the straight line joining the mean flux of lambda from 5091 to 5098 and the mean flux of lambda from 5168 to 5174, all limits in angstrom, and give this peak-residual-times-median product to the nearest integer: 39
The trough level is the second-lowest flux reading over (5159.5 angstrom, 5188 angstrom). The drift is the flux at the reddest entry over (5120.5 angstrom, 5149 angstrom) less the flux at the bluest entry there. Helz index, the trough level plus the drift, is 6.0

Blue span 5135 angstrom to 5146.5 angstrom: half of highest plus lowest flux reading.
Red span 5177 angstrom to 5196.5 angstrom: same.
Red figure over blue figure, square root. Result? 0.89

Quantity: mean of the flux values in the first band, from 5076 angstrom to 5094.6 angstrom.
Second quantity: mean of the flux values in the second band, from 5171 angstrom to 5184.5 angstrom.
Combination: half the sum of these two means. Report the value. 11.6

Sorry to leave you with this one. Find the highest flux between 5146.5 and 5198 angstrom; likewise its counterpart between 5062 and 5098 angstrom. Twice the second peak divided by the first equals 2.08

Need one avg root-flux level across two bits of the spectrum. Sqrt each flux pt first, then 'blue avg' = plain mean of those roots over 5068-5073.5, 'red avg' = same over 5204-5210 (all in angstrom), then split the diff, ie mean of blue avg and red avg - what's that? 3.42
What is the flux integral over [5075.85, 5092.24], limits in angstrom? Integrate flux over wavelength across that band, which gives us 234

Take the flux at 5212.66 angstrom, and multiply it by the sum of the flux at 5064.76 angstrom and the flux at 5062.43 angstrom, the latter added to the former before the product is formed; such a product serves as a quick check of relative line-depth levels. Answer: 517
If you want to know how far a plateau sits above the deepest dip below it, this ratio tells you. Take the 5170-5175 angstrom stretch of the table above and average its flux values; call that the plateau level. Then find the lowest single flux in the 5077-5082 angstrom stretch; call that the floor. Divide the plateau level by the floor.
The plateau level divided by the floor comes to 0.60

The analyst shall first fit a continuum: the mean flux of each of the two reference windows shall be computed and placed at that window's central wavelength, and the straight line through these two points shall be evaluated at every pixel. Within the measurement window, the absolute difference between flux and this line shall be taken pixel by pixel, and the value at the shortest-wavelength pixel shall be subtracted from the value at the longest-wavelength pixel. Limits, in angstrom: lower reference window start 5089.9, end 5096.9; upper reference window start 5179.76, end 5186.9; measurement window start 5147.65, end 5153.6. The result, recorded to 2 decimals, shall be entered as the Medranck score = -0.45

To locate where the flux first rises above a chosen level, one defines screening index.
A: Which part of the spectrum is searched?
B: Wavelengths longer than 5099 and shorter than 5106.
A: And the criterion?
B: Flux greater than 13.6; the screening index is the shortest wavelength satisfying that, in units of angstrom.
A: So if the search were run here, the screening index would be 5104.57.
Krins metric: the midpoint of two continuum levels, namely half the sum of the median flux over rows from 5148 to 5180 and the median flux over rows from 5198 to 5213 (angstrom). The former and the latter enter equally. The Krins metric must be 12.7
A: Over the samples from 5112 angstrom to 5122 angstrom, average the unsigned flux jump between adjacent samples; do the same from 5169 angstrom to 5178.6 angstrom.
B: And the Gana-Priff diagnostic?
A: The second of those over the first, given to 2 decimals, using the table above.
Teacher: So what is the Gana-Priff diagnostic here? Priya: 2.35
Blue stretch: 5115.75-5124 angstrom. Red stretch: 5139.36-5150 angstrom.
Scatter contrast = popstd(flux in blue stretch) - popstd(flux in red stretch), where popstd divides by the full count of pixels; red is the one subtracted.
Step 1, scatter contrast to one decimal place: 0.7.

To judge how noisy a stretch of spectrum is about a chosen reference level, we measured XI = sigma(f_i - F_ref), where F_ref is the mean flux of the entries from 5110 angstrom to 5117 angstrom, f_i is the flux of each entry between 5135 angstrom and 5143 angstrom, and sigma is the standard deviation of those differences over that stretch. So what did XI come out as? 0.6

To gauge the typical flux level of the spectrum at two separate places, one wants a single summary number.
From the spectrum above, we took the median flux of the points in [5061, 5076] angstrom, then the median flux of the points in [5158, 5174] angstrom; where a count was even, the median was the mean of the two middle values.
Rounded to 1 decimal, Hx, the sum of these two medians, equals 23.6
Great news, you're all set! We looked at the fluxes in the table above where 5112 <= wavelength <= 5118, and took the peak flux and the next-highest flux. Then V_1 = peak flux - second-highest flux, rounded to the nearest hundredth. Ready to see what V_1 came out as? 0.12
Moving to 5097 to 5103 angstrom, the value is 0.30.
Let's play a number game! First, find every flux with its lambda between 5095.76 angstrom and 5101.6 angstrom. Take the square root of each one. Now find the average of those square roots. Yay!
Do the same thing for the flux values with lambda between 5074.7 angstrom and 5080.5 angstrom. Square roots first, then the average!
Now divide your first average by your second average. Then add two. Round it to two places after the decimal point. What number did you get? 3.00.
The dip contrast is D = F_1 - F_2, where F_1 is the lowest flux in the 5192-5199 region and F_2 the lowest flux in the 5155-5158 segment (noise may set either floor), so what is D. 0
